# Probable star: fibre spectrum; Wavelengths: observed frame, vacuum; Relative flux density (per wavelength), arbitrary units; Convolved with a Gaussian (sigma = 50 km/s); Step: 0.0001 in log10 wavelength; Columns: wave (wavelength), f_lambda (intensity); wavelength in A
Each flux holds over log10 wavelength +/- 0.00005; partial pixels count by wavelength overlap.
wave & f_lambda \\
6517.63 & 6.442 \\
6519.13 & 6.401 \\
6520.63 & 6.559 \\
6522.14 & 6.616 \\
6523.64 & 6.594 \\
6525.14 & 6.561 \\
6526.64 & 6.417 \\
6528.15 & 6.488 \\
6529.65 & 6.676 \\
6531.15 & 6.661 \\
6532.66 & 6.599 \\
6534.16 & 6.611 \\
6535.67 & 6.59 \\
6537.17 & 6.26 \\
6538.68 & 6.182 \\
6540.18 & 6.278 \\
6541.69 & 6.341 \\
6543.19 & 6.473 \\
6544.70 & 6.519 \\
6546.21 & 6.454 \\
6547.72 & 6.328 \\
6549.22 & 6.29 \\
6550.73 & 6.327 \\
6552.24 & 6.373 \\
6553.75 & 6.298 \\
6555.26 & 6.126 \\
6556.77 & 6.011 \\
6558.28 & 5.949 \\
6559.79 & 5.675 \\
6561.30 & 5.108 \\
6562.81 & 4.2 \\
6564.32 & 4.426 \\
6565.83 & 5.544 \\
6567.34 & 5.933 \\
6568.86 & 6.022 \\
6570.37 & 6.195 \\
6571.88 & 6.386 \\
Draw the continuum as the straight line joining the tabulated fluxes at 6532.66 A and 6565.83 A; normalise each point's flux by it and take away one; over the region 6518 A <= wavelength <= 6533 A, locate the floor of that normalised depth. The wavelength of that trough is 6519.13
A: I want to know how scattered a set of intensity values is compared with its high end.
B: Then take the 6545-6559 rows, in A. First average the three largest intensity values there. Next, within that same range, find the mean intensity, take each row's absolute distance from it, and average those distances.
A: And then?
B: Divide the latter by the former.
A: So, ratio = 0.022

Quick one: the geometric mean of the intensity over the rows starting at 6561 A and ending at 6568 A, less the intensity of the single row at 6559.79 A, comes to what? -0.68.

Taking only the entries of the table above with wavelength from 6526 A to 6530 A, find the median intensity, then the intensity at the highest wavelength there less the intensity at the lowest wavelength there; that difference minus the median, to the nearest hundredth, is -6.23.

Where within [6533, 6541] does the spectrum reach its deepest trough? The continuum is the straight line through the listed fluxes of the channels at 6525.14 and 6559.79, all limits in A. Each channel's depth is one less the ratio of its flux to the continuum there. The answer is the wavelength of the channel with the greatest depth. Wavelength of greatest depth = 6538.68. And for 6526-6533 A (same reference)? 6526.64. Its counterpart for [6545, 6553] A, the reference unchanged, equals 6547.72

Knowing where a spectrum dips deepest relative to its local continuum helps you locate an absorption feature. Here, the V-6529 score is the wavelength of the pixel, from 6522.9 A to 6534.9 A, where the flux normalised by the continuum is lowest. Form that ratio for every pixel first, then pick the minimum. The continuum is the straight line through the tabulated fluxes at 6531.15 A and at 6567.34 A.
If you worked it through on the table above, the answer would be 6526.64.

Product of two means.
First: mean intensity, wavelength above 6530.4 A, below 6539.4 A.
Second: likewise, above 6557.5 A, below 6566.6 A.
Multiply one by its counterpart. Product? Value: 33.4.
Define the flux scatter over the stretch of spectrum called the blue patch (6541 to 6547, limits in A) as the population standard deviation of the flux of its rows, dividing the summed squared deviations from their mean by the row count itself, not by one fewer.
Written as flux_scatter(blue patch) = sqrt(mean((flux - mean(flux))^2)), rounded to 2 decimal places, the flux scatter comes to 0.07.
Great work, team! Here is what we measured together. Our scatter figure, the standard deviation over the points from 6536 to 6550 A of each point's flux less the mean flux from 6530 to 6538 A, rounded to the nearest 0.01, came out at 0.11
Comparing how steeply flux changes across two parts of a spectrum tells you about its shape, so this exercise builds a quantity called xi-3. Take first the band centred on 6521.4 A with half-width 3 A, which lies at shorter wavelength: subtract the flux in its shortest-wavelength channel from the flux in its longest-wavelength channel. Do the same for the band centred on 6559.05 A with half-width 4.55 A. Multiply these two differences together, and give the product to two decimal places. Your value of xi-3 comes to -0.37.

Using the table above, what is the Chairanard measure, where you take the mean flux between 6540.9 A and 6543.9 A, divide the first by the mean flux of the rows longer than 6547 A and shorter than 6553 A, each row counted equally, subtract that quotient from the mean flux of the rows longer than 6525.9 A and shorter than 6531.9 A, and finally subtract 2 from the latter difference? 3.55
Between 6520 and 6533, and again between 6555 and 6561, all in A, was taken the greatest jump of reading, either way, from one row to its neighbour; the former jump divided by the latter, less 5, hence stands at -4.3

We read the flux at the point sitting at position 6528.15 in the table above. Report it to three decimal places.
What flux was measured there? 6.488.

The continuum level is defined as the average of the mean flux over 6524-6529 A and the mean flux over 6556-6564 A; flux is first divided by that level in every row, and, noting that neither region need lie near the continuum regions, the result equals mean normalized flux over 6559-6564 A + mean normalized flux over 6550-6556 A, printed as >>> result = 1.90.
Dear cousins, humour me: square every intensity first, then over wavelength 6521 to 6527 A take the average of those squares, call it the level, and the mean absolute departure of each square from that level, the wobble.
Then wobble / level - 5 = -4.980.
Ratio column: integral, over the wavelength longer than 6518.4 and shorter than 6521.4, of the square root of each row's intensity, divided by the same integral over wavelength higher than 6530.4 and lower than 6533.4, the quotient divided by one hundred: 0.010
